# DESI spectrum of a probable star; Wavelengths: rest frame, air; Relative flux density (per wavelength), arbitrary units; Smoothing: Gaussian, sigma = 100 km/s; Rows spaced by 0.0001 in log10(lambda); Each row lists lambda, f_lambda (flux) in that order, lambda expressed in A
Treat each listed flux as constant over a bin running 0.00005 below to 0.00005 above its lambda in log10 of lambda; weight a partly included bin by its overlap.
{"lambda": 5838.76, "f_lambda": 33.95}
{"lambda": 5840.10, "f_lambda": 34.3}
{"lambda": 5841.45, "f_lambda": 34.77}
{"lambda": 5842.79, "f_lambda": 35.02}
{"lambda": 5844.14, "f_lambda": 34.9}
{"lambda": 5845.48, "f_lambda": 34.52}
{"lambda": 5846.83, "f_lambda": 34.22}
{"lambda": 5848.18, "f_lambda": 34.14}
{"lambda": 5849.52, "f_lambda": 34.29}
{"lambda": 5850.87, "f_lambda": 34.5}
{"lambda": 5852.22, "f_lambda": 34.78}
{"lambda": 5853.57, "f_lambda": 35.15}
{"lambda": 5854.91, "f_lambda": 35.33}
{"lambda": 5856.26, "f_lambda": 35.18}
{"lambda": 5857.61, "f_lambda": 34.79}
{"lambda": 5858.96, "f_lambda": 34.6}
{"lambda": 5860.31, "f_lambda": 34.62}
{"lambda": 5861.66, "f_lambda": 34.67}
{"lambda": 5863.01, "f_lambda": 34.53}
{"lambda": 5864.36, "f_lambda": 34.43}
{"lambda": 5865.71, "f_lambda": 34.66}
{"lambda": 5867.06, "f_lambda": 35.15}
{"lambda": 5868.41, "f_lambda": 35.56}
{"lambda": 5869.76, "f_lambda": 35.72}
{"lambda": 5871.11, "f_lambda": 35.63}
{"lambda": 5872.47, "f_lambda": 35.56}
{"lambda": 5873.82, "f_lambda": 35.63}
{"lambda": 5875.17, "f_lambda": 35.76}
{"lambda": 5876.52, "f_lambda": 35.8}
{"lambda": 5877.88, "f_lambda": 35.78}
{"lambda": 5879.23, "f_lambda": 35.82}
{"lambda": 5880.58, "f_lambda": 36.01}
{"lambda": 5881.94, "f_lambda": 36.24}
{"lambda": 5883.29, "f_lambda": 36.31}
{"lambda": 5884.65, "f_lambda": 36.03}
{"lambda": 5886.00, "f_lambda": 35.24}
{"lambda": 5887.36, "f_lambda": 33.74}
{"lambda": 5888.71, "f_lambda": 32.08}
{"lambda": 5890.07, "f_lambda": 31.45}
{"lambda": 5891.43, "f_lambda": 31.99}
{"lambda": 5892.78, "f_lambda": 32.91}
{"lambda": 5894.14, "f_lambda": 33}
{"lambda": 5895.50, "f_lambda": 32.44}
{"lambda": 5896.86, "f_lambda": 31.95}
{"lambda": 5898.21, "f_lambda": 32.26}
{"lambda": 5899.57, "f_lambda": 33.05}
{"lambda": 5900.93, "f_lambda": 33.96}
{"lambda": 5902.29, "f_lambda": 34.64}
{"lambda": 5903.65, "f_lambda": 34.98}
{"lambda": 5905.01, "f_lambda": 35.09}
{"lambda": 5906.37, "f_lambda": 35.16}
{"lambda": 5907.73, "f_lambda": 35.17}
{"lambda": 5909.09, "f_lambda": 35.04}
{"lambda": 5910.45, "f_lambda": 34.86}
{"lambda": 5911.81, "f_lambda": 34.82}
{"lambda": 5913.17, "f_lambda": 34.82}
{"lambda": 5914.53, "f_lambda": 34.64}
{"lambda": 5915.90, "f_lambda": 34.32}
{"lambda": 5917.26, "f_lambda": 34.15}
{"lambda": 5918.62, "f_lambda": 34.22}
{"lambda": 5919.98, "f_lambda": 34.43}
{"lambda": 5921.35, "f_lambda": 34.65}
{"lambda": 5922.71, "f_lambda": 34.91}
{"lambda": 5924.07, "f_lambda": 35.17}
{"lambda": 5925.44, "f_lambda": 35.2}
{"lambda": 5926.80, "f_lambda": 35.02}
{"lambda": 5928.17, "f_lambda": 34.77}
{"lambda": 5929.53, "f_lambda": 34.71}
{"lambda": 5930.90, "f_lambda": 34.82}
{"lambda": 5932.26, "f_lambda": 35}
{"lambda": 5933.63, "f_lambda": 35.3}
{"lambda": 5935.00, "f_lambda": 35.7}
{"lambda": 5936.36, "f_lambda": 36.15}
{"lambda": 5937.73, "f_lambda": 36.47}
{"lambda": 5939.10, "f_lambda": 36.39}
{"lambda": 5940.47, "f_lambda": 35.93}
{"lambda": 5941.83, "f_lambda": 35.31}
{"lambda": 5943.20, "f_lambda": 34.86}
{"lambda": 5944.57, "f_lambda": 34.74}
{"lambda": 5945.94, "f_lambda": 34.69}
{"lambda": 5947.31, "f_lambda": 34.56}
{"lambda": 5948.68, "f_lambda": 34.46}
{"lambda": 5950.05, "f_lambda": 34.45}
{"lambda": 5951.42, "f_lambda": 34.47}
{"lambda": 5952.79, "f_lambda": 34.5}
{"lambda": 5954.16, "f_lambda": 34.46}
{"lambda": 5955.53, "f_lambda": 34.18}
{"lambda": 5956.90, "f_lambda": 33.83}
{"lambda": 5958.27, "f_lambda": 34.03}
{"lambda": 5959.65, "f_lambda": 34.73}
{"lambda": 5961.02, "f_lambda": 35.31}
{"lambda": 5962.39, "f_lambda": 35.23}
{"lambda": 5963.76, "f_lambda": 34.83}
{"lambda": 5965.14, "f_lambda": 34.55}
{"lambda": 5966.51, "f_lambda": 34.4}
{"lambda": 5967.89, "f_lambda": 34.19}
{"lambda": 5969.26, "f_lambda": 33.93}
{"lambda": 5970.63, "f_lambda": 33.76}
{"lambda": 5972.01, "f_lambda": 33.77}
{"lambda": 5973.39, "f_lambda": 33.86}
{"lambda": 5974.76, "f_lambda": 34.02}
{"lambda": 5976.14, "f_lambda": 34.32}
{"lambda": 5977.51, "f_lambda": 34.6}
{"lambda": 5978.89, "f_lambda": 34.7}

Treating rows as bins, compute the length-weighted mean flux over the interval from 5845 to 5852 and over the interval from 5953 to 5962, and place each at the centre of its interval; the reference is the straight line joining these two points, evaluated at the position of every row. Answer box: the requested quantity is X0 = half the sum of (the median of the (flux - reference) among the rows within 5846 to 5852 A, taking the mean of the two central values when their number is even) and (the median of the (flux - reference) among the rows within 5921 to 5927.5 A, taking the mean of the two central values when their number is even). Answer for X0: 0.26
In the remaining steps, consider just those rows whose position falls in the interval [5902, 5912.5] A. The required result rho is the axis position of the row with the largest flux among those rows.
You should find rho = 5907.73 A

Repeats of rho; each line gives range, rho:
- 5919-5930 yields 5925.44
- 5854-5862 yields 5854.91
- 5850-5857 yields 5854.91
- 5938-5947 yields 5939.10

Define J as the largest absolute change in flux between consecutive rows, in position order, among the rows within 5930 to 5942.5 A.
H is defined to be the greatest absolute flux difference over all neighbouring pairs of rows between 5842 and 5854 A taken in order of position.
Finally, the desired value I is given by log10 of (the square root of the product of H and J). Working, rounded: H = 0.4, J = 0.62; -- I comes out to -0.31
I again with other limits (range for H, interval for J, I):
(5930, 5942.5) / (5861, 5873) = -0.26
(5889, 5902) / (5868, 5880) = -0.42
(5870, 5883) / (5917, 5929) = -0.61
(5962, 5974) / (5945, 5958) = -0.43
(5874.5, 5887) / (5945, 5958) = -0.28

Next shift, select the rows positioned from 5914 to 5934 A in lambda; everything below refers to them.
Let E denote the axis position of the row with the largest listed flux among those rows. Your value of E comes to 5933.63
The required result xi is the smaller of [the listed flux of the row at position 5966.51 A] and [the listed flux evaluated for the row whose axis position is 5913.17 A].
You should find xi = 34.4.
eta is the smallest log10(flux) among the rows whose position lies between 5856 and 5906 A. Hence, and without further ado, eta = 1.50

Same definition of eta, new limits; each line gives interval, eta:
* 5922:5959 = 1.53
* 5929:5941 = 1.54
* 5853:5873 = 1.54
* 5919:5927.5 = 1.54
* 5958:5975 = 1.53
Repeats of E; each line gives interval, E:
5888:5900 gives 5899.57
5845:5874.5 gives 5869.76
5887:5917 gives 5907.73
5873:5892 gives 5883.29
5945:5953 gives 5945.94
